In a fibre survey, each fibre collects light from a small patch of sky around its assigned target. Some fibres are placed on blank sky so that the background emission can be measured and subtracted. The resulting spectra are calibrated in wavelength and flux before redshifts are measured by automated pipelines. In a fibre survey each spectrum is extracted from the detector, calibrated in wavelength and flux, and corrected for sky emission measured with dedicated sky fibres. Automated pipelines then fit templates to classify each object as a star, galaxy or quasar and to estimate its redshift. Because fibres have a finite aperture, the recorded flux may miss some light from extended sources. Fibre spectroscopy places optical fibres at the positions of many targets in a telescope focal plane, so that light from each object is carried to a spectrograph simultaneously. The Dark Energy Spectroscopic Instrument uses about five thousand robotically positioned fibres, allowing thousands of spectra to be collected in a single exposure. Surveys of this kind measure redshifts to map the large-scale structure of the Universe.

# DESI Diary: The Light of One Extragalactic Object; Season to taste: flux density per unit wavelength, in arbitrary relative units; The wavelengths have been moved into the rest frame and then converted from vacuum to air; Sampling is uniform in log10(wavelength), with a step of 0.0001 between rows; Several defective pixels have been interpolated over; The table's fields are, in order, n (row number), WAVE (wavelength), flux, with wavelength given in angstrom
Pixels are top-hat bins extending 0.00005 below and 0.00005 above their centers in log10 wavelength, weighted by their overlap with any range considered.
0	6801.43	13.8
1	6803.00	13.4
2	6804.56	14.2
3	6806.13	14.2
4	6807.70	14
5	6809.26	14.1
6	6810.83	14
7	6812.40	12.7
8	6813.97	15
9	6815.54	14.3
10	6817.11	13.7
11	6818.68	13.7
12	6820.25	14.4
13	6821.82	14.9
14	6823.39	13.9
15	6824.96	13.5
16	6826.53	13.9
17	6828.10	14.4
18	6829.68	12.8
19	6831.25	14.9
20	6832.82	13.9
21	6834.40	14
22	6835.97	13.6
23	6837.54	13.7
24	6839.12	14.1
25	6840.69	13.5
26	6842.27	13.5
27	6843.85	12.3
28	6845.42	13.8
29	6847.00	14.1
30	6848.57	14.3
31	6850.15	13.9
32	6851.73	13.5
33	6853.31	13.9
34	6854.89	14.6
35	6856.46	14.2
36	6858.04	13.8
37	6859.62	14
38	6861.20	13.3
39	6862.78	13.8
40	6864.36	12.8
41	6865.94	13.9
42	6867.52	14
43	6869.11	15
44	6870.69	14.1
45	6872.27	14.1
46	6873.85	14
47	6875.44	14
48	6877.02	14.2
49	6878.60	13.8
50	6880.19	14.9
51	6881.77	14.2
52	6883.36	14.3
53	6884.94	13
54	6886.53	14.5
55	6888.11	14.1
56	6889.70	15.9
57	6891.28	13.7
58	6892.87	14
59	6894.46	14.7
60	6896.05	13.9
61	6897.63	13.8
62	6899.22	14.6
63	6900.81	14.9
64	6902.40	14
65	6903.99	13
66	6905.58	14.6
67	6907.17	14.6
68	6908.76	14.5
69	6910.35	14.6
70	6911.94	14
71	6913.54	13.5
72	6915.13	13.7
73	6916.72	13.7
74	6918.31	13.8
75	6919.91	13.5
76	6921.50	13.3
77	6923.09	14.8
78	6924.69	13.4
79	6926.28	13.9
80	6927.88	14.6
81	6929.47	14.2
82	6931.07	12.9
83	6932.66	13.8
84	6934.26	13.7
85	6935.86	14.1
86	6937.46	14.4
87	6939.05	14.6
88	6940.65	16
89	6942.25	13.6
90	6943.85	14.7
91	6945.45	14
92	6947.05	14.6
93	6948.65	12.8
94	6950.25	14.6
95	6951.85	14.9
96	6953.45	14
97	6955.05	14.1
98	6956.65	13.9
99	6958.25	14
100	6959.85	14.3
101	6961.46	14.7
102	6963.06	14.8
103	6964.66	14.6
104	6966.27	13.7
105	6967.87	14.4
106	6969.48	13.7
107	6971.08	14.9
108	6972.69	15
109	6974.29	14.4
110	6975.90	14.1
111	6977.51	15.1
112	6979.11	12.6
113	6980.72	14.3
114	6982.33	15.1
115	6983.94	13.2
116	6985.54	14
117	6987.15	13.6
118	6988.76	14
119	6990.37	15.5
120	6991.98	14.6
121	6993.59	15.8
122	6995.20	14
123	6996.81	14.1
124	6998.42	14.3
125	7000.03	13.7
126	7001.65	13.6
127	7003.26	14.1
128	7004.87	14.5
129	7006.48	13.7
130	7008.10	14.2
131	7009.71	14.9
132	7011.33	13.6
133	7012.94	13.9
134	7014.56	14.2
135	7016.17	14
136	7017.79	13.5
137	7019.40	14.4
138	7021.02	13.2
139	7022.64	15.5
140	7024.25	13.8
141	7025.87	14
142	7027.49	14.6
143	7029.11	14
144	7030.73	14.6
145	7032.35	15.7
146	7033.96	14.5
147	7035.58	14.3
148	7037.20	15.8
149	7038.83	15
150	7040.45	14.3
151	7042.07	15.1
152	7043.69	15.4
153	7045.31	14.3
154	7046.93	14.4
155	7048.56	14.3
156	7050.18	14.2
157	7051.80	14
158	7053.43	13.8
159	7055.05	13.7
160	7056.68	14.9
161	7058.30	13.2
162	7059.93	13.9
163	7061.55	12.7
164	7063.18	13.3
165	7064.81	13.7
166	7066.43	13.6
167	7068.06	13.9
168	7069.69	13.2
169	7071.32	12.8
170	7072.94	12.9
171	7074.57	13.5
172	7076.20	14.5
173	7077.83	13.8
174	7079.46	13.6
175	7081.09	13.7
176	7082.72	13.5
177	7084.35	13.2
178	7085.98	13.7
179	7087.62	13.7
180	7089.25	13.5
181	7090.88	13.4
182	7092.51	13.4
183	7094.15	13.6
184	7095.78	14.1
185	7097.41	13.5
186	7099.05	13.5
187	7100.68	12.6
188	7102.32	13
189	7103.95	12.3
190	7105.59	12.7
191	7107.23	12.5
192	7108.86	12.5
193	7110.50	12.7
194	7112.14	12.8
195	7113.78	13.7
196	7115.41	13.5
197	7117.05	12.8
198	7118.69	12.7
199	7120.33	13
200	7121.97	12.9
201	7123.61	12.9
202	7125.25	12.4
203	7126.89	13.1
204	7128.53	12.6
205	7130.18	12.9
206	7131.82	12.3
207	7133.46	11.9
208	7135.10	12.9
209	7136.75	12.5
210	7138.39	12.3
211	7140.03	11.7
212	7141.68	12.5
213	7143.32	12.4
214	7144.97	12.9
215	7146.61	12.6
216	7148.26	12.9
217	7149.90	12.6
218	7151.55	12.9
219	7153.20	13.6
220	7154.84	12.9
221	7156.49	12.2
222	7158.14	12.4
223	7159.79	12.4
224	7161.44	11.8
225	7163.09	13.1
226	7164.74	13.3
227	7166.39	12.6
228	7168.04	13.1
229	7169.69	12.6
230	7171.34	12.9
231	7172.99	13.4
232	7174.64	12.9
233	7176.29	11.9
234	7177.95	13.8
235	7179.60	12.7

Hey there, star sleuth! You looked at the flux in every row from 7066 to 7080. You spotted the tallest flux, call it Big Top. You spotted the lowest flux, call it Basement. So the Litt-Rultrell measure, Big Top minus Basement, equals 1.7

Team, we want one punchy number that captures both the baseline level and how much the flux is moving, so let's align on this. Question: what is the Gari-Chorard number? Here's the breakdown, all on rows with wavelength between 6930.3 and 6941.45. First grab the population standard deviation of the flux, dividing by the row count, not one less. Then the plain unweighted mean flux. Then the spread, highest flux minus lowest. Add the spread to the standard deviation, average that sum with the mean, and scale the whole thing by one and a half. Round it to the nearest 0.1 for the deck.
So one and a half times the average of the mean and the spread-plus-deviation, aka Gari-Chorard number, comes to 13.7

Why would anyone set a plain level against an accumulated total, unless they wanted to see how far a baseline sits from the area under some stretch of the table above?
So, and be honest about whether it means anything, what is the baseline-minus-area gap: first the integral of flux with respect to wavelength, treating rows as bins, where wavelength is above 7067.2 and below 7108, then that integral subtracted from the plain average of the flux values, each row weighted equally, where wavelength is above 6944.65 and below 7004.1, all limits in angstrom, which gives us -531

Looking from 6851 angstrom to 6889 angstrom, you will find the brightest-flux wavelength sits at 6869.11 angstrom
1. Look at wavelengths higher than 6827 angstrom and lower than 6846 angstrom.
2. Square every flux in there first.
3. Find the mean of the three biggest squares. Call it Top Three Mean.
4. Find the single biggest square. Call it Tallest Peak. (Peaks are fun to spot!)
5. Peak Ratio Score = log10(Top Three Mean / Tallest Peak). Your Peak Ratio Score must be -0.025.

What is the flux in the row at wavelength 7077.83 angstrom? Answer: 13.8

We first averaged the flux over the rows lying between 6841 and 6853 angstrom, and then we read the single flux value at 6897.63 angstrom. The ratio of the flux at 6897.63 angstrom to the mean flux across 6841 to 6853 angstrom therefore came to 1.01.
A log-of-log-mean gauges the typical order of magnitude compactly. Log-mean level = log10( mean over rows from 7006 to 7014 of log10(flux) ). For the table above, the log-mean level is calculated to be 0.060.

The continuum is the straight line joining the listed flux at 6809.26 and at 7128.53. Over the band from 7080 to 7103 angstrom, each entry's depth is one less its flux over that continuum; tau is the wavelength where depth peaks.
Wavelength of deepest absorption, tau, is 7100.68 angstrom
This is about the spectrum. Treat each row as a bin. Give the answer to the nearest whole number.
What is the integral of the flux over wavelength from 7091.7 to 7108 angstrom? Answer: 214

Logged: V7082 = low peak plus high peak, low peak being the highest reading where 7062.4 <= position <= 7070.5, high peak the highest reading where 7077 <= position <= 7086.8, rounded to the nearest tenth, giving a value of 27.7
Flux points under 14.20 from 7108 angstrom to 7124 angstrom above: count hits 10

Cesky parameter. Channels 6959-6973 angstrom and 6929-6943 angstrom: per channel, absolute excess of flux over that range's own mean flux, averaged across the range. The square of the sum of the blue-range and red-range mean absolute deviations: 0.9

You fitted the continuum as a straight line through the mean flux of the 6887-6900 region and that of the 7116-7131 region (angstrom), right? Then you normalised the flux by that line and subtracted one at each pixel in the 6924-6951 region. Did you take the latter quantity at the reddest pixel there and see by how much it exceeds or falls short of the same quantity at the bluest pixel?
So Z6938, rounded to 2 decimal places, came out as 0.10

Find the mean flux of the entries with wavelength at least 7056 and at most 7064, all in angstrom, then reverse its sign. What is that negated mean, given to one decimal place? -13.6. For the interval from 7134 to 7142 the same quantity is -12.4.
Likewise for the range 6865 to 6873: -14.2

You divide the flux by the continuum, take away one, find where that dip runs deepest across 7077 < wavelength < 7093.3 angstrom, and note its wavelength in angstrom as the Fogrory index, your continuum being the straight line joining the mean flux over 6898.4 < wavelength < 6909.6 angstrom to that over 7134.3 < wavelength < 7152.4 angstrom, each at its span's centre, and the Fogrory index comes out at 7084.35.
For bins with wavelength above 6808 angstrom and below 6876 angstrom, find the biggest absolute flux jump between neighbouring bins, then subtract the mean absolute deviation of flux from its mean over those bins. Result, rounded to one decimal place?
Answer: 1.9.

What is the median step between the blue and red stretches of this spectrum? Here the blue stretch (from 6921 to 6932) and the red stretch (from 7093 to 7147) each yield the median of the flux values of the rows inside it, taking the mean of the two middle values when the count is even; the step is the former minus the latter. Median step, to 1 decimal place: 1.2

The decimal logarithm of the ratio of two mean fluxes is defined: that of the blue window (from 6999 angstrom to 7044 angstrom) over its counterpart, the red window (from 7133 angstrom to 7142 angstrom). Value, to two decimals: 0.07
